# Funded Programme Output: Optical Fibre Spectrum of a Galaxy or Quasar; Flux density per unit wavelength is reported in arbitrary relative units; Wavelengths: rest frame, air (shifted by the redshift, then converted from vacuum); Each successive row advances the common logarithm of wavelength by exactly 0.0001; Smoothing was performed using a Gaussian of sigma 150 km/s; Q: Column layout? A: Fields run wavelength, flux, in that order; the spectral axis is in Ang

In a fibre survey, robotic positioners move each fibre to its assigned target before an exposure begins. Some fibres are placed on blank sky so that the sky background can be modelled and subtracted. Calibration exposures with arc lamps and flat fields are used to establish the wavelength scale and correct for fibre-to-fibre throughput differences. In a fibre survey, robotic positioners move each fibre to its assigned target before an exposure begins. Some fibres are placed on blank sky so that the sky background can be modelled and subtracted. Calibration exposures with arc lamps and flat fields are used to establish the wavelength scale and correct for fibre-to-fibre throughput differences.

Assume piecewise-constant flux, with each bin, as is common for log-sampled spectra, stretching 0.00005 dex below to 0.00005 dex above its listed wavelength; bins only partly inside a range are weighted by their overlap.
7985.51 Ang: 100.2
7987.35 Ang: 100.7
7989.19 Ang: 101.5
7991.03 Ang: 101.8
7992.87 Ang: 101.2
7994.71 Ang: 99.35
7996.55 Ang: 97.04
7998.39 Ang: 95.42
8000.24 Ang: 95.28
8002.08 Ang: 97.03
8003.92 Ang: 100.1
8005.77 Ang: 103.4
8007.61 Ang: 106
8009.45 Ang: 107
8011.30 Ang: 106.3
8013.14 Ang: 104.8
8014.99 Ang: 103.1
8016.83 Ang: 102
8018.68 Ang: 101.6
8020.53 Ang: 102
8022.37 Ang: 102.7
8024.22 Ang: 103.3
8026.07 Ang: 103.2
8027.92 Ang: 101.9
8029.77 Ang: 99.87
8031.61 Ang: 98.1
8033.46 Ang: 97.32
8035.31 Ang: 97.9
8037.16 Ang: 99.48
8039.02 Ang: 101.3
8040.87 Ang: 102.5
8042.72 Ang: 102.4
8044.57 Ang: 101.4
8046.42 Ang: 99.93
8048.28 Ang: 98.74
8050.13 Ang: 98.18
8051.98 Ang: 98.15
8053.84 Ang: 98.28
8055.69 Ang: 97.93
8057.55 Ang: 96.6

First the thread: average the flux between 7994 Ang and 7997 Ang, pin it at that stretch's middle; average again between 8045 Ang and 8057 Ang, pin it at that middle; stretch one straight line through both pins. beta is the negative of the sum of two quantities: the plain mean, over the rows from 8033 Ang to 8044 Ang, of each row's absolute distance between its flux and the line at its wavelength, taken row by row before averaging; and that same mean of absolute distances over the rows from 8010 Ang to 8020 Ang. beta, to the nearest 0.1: -7.5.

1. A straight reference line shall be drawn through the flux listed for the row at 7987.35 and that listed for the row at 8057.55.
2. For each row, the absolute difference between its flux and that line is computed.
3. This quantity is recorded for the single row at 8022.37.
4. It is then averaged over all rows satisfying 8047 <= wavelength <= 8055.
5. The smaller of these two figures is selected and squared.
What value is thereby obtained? 2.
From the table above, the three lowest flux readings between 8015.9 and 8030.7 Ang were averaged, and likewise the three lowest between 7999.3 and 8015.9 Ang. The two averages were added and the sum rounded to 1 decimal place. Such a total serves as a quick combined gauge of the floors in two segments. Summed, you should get 198.6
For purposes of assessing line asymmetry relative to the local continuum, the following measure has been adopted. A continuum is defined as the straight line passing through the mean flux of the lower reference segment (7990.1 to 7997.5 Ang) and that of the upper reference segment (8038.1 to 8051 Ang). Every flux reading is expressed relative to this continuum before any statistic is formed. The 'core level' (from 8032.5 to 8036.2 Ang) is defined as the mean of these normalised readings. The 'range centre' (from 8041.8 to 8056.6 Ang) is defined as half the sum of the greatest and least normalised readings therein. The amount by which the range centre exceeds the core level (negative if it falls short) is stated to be 0.02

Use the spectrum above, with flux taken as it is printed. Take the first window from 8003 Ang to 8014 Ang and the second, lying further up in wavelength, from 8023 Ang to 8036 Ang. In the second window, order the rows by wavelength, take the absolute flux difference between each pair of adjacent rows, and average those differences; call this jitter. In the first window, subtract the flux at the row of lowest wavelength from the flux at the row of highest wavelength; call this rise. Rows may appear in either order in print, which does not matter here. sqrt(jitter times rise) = 2.3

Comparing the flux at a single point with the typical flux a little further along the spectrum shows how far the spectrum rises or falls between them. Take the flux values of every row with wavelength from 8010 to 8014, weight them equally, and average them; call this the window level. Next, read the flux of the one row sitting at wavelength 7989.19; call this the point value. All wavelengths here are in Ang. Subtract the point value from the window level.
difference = 4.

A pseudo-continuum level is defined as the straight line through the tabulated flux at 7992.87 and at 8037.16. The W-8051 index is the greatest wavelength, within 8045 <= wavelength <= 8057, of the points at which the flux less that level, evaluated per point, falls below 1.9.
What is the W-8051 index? 8055.69 Ang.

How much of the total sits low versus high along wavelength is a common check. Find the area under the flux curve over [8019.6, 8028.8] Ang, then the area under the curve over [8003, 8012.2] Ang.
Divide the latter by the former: 1.02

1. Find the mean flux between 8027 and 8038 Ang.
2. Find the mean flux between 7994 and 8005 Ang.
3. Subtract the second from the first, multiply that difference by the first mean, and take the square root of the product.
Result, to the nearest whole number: 13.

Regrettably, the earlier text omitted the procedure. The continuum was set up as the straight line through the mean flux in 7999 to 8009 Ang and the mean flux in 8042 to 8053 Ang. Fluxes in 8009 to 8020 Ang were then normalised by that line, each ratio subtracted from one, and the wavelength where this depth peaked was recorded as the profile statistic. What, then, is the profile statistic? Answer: 8018.68 Ang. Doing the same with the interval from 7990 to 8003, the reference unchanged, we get 8000.24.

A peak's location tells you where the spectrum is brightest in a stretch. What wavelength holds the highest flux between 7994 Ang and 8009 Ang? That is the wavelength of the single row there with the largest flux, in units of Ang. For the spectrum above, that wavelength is 8007.61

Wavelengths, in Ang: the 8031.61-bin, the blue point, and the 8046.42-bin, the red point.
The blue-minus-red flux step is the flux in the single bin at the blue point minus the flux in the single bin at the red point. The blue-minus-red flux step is -1.8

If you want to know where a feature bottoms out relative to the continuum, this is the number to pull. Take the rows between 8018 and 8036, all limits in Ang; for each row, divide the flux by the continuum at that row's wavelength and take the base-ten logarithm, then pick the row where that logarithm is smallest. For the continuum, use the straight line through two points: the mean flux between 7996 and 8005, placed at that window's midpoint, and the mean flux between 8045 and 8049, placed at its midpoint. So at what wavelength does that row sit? 8033.46 Ang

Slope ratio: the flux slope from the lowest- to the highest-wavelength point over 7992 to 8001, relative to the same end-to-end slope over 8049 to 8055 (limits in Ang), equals -30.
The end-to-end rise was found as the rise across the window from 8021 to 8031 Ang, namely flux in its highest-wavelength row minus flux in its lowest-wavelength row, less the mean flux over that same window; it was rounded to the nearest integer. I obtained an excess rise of -105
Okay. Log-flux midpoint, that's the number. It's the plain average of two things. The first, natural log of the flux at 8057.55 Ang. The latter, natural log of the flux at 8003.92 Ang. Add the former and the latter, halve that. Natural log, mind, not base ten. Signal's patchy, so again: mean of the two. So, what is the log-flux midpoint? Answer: 4.59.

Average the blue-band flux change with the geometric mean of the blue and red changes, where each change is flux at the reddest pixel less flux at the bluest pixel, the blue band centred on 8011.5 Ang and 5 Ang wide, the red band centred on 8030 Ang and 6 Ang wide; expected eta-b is 0.35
